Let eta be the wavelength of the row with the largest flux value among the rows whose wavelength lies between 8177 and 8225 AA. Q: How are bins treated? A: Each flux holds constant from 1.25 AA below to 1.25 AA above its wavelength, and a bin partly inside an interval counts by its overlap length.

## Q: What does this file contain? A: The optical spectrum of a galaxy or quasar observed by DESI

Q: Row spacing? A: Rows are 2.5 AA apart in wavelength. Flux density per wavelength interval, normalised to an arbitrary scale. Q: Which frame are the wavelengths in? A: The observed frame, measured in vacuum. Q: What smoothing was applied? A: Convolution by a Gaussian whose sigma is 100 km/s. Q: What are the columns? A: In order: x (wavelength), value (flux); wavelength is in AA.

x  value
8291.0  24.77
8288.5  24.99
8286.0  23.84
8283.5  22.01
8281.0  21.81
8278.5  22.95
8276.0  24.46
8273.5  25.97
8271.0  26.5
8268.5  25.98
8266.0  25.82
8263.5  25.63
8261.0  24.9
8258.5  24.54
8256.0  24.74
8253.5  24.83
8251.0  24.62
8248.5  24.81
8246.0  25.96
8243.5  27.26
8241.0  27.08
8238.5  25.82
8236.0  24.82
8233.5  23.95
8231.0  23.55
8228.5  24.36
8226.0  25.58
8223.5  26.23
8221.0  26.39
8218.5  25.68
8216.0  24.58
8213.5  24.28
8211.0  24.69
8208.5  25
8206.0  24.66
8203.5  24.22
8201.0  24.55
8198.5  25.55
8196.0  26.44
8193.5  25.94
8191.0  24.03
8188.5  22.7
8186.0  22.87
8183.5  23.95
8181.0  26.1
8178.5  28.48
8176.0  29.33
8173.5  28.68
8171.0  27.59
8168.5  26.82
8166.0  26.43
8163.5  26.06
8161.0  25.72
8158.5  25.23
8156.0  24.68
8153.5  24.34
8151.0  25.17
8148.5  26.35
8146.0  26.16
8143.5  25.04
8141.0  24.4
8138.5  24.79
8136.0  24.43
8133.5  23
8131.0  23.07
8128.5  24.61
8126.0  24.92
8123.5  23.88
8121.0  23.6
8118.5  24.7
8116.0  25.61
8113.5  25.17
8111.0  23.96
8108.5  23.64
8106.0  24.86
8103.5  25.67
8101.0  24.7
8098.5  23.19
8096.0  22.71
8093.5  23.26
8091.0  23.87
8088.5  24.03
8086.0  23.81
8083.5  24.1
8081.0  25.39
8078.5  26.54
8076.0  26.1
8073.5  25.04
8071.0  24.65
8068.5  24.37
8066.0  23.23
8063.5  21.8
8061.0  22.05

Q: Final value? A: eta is 8178.5 AA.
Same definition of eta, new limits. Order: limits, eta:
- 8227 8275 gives 8243.5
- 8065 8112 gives 8078.5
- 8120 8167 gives 8166.0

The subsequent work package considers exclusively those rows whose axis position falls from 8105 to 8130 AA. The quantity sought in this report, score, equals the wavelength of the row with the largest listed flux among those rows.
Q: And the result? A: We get 8116.0 AA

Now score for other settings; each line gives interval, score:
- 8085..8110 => 8103.5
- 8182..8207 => 8196.0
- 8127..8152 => 8148.5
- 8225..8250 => 8243.5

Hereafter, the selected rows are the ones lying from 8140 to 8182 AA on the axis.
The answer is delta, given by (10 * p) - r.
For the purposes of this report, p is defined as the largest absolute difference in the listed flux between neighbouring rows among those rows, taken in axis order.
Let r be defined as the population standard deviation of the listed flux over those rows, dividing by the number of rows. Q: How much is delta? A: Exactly 22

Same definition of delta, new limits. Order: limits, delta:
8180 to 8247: 20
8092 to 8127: 14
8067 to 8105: 14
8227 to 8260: 12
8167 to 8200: 22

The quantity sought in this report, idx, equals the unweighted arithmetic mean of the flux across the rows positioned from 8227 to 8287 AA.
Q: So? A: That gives 24.8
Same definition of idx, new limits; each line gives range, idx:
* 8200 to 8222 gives 24.9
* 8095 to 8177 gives 25.1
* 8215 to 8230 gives 25.5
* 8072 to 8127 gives 24.5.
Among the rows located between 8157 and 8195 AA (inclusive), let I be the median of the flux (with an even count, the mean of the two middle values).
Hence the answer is 26.1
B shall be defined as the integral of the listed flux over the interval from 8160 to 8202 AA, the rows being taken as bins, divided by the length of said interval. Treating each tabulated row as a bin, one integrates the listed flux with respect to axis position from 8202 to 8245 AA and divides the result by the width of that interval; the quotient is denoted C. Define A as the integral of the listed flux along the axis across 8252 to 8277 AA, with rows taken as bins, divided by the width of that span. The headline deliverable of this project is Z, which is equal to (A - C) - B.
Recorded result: -25.8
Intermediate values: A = 25.3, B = 26.0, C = 25.2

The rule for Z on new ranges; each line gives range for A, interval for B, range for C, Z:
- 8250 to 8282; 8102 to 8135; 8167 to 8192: -25.6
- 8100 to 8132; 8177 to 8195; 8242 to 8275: -26.0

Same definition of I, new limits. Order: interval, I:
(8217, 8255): 25.6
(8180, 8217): 24.6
